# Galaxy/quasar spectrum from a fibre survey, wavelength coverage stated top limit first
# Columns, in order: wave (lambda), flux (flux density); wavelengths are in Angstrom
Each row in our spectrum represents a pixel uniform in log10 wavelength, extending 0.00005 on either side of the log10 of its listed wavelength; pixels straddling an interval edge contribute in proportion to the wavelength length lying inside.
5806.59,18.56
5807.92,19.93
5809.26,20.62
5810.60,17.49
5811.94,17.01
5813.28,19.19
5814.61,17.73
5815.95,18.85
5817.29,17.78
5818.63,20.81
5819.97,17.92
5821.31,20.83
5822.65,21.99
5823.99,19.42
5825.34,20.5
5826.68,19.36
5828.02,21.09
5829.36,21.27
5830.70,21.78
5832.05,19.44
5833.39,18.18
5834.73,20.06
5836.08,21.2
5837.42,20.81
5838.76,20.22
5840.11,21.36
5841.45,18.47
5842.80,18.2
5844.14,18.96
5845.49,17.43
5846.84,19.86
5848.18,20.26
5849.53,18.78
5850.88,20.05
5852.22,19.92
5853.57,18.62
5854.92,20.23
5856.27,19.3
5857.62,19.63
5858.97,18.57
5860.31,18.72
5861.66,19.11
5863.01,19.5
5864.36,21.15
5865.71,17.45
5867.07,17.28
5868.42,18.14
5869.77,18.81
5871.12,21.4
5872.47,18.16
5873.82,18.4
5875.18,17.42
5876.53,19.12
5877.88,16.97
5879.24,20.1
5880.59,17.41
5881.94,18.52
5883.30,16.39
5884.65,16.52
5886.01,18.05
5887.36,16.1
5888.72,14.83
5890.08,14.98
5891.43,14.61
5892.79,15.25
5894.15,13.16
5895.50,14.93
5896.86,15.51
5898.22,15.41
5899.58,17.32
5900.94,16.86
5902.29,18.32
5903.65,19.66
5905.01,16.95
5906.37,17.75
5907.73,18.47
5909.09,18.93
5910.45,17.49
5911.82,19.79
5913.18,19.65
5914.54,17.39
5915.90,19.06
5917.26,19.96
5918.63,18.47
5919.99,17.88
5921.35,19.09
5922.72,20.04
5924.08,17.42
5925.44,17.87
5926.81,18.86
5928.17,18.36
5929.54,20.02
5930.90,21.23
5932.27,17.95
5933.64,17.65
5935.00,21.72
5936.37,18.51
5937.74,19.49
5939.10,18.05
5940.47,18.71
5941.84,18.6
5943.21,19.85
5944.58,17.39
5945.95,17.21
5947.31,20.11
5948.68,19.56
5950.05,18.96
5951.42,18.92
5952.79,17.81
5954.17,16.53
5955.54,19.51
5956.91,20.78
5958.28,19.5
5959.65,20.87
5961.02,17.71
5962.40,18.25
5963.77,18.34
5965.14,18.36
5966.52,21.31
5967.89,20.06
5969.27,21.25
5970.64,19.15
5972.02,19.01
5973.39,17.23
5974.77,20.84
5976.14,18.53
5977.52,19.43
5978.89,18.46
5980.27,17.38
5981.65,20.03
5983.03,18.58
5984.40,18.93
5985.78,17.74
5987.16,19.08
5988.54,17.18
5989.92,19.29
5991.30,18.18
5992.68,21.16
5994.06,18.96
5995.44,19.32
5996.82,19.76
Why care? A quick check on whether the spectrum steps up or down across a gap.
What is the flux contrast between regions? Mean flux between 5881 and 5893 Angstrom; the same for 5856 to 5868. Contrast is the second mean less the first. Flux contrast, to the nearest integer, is 3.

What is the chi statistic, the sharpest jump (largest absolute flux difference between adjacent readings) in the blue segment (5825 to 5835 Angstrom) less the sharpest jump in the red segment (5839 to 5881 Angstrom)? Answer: -1.4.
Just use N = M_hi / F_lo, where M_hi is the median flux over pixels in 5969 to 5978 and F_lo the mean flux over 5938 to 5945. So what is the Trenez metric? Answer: 1.03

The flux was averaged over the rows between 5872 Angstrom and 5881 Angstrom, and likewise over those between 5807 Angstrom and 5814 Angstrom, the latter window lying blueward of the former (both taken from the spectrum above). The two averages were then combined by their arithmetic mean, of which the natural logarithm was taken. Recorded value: 2.92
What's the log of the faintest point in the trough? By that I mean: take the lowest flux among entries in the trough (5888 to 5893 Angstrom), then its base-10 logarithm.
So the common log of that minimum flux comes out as 1.165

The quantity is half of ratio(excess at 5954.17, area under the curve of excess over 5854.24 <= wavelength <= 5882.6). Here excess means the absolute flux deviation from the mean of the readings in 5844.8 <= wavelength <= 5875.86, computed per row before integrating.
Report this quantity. 0.045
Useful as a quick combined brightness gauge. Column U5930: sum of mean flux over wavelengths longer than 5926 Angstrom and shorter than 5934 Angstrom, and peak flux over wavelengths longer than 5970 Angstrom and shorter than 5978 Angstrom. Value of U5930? 39.9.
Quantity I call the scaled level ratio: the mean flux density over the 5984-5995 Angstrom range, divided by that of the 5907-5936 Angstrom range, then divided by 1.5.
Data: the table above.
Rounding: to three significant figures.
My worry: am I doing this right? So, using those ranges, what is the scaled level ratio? 0.663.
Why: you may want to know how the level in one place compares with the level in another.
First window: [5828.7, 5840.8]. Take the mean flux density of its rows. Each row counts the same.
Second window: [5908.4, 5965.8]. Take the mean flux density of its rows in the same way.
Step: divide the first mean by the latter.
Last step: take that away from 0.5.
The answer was -0.59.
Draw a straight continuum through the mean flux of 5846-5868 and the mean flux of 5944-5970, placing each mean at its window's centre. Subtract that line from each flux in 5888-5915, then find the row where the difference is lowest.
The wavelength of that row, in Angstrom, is 5894.15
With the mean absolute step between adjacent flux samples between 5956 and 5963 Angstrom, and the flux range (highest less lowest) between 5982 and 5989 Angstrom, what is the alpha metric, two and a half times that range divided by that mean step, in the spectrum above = 3.0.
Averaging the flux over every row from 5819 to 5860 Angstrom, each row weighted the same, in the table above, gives 19.8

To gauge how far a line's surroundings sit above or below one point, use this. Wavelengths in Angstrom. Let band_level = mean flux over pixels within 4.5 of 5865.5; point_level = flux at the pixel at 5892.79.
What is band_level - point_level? 3.5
